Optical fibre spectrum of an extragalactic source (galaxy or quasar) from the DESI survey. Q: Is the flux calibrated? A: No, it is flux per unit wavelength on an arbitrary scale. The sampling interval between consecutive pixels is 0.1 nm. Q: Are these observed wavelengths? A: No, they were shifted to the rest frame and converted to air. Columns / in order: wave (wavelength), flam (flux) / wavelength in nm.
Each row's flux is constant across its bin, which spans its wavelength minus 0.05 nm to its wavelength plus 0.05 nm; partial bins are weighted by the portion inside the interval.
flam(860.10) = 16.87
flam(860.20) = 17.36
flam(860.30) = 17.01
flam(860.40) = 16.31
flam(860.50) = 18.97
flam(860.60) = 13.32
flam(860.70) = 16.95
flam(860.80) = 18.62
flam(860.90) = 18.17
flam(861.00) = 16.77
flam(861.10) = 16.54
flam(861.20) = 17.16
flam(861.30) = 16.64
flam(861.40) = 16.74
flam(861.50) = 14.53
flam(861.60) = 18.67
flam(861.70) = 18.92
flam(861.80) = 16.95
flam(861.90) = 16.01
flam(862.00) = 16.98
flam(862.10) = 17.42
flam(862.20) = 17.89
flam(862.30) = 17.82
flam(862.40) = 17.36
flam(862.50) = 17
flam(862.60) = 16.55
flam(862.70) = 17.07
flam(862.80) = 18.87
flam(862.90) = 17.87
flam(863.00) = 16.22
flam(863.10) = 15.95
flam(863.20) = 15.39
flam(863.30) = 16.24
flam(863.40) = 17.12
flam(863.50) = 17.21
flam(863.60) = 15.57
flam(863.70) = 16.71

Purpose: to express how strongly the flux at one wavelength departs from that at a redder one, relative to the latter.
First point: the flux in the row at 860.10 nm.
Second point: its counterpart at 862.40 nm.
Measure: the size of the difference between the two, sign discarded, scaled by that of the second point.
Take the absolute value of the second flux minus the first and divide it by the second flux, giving 0.028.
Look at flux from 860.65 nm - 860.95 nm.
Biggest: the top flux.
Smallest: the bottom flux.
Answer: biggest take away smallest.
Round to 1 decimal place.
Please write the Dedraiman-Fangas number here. 1.7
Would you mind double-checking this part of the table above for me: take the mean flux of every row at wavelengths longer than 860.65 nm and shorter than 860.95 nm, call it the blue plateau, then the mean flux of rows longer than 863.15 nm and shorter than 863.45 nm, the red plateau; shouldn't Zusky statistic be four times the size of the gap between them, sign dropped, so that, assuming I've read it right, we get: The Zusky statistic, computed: 6.7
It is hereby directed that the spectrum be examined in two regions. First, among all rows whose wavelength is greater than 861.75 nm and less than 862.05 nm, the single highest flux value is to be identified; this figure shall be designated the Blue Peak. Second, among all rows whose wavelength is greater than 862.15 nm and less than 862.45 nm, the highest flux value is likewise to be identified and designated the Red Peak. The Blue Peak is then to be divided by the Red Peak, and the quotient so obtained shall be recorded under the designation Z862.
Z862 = 0.95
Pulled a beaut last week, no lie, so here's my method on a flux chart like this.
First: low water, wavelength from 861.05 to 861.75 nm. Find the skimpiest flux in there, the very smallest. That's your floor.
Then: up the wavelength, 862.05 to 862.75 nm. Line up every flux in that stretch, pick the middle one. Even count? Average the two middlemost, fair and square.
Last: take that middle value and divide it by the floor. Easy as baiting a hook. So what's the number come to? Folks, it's 1.19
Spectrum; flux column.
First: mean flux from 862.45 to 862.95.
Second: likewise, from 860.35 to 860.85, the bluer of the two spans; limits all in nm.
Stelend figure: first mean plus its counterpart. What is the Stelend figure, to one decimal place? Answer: 34.3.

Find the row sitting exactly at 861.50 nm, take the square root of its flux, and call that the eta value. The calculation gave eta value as 3.81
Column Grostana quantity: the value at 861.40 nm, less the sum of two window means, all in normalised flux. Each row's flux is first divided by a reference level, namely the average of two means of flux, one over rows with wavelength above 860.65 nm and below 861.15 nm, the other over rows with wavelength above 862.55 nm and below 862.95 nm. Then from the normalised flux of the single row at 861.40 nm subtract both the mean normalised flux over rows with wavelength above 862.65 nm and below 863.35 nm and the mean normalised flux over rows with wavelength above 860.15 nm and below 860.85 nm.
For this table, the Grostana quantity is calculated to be -0.97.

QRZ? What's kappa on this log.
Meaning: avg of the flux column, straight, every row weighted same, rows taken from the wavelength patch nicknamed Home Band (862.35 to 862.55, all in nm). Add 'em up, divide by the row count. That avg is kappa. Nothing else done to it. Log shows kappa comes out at 17.2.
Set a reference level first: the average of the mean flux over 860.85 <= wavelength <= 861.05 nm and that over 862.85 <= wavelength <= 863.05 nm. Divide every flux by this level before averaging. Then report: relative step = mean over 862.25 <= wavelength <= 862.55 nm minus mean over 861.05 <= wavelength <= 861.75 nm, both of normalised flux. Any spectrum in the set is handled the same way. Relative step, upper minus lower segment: 0.021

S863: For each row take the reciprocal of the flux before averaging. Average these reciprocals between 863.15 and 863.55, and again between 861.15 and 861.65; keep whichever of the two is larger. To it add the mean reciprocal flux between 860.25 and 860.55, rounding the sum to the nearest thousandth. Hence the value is 0.118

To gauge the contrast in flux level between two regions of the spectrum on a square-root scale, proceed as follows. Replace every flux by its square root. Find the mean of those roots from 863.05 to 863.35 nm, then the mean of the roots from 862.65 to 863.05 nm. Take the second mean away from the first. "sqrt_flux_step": -0.20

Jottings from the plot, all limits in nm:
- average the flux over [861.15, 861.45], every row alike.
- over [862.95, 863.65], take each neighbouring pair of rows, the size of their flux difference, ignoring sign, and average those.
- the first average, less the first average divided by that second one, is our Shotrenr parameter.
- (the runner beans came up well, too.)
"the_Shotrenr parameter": -7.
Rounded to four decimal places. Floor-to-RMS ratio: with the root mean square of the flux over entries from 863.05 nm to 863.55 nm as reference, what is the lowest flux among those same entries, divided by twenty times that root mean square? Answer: 0.0469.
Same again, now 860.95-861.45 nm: 0.0493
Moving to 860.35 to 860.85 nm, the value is 0.0393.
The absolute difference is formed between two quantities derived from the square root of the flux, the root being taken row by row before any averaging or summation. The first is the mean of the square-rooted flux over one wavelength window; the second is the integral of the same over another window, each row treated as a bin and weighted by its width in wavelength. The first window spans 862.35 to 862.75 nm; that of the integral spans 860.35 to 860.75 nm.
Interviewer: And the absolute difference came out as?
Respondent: 2.51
